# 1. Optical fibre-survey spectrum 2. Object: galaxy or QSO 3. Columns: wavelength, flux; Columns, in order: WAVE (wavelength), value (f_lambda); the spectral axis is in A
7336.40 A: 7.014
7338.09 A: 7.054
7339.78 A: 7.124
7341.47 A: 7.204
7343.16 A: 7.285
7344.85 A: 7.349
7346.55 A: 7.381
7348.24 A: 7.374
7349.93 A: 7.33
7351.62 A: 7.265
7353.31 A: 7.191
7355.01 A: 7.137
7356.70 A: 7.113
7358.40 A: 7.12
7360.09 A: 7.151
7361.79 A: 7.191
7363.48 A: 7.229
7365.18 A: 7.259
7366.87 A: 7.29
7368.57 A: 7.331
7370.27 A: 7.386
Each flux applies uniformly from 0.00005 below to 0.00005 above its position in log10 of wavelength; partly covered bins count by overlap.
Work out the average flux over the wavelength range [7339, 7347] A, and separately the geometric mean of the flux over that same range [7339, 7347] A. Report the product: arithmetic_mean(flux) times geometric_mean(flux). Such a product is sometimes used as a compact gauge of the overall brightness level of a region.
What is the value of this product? 52.8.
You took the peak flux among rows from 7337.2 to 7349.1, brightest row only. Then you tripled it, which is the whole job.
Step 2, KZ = 22.1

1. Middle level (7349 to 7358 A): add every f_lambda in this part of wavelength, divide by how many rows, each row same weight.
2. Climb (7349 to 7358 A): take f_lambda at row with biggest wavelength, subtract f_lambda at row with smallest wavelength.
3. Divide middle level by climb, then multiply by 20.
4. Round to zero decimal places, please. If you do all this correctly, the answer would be -664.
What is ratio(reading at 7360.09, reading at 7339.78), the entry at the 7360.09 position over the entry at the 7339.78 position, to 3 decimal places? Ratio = 1.004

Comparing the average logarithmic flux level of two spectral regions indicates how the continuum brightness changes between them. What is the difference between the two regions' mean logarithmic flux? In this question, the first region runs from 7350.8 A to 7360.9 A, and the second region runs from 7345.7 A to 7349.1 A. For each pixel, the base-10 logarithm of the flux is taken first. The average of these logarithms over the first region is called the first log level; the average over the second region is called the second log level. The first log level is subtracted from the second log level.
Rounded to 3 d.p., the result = 0.013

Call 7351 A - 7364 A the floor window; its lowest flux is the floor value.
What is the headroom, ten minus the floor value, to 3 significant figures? 2.89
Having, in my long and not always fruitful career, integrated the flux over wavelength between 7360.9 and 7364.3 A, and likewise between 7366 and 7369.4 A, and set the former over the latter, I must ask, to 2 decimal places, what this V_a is 0.99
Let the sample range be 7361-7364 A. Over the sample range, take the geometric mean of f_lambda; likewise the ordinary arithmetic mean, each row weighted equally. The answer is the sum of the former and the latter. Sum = 14.4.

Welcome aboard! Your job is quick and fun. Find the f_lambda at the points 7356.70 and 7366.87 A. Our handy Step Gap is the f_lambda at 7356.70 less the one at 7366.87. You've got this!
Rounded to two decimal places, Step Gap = -0.18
